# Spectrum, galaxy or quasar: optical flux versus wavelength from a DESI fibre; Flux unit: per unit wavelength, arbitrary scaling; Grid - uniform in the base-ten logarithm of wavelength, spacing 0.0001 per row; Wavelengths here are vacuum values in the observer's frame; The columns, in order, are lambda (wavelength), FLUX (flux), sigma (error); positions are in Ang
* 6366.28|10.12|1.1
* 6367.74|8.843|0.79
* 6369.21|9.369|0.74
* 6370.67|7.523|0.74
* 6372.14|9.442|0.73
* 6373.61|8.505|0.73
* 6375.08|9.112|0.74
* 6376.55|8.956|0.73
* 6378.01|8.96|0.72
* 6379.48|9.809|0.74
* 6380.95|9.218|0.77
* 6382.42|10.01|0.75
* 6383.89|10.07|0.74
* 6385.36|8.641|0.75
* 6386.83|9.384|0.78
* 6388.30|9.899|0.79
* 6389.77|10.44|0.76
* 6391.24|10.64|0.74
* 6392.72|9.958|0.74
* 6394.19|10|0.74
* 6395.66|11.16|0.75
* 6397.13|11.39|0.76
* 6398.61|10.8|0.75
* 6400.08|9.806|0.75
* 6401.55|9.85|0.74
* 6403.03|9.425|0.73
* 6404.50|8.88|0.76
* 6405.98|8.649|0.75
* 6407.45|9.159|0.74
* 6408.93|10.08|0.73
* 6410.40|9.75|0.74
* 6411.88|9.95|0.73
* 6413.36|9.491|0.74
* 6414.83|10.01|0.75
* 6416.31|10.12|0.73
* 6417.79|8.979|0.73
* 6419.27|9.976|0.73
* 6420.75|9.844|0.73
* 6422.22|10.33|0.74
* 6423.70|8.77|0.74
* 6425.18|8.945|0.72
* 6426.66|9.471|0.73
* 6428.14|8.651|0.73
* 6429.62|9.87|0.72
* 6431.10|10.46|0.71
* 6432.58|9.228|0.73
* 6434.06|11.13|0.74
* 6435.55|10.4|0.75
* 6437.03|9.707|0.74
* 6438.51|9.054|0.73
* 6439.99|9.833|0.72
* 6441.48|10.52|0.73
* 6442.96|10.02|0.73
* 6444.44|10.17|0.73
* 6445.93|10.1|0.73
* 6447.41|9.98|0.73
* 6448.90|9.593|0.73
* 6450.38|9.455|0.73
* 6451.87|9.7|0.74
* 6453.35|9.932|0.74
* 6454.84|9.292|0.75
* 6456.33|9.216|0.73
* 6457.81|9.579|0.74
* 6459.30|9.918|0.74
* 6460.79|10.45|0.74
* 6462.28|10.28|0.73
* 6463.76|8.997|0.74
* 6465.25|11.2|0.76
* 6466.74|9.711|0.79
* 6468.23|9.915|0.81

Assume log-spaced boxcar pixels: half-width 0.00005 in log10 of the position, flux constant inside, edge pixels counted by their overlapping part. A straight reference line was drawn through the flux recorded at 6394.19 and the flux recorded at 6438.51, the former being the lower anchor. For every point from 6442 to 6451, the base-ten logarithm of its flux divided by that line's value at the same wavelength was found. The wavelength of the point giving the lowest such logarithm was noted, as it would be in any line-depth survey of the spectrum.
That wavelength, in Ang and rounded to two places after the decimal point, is 6450.38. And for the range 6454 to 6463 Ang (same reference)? 6456.33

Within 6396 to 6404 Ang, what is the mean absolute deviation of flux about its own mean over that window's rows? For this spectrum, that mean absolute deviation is 0.67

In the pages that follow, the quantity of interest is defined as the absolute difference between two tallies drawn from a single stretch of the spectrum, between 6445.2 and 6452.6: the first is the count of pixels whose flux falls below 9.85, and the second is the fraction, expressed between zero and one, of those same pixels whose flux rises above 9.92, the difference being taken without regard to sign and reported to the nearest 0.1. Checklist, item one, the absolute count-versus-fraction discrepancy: 2.6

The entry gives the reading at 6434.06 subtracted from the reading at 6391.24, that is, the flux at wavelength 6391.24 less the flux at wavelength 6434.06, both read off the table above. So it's -0.49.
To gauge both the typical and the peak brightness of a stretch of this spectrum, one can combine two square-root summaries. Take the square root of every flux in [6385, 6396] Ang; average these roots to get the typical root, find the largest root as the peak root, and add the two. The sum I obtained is 6.50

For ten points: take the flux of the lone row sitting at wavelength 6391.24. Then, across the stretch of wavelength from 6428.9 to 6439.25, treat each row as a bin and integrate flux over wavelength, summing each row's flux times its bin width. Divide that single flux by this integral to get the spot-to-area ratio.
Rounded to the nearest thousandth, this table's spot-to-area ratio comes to 0.103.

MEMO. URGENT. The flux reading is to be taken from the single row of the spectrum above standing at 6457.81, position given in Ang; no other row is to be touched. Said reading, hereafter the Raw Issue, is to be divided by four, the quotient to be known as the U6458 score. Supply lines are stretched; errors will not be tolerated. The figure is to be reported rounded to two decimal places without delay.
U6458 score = 2.39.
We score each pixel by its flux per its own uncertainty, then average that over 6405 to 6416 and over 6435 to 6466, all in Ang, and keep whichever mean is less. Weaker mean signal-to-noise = 13.0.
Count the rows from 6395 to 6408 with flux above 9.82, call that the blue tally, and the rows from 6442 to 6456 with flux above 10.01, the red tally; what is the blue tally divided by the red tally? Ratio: 1.3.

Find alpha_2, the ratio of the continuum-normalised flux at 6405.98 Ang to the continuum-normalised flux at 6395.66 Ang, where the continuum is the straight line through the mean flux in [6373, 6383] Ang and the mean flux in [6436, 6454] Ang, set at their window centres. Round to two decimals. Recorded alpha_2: 0.77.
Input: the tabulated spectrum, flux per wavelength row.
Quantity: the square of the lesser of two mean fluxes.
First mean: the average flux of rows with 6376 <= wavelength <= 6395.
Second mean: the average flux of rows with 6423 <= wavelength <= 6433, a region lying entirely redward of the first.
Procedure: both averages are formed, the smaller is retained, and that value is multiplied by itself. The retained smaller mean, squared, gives 87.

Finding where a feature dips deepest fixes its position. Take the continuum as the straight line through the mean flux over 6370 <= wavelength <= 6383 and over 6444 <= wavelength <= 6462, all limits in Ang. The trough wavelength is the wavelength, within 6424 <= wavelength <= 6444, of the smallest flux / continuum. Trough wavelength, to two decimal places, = 6428.14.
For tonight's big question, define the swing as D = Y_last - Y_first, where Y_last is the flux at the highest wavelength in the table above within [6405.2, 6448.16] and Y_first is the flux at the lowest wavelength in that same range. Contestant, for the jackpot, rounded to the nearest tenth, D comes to 1.3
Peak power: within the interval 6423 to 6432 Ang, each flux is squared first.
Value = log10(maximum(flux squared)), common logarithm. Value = 2.039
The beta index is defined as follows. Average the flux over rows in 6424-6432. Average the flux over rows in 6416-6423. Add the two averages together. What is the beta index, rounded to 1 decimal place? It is 19.3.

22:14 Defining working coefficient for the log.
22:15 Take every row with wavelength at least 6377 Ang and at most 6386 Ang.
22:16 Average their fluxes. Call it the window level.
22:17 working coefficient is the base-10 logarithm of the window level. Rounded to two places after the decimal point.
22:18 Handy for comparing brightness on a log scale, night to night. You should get 0.98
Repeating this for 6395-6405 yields 1.01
